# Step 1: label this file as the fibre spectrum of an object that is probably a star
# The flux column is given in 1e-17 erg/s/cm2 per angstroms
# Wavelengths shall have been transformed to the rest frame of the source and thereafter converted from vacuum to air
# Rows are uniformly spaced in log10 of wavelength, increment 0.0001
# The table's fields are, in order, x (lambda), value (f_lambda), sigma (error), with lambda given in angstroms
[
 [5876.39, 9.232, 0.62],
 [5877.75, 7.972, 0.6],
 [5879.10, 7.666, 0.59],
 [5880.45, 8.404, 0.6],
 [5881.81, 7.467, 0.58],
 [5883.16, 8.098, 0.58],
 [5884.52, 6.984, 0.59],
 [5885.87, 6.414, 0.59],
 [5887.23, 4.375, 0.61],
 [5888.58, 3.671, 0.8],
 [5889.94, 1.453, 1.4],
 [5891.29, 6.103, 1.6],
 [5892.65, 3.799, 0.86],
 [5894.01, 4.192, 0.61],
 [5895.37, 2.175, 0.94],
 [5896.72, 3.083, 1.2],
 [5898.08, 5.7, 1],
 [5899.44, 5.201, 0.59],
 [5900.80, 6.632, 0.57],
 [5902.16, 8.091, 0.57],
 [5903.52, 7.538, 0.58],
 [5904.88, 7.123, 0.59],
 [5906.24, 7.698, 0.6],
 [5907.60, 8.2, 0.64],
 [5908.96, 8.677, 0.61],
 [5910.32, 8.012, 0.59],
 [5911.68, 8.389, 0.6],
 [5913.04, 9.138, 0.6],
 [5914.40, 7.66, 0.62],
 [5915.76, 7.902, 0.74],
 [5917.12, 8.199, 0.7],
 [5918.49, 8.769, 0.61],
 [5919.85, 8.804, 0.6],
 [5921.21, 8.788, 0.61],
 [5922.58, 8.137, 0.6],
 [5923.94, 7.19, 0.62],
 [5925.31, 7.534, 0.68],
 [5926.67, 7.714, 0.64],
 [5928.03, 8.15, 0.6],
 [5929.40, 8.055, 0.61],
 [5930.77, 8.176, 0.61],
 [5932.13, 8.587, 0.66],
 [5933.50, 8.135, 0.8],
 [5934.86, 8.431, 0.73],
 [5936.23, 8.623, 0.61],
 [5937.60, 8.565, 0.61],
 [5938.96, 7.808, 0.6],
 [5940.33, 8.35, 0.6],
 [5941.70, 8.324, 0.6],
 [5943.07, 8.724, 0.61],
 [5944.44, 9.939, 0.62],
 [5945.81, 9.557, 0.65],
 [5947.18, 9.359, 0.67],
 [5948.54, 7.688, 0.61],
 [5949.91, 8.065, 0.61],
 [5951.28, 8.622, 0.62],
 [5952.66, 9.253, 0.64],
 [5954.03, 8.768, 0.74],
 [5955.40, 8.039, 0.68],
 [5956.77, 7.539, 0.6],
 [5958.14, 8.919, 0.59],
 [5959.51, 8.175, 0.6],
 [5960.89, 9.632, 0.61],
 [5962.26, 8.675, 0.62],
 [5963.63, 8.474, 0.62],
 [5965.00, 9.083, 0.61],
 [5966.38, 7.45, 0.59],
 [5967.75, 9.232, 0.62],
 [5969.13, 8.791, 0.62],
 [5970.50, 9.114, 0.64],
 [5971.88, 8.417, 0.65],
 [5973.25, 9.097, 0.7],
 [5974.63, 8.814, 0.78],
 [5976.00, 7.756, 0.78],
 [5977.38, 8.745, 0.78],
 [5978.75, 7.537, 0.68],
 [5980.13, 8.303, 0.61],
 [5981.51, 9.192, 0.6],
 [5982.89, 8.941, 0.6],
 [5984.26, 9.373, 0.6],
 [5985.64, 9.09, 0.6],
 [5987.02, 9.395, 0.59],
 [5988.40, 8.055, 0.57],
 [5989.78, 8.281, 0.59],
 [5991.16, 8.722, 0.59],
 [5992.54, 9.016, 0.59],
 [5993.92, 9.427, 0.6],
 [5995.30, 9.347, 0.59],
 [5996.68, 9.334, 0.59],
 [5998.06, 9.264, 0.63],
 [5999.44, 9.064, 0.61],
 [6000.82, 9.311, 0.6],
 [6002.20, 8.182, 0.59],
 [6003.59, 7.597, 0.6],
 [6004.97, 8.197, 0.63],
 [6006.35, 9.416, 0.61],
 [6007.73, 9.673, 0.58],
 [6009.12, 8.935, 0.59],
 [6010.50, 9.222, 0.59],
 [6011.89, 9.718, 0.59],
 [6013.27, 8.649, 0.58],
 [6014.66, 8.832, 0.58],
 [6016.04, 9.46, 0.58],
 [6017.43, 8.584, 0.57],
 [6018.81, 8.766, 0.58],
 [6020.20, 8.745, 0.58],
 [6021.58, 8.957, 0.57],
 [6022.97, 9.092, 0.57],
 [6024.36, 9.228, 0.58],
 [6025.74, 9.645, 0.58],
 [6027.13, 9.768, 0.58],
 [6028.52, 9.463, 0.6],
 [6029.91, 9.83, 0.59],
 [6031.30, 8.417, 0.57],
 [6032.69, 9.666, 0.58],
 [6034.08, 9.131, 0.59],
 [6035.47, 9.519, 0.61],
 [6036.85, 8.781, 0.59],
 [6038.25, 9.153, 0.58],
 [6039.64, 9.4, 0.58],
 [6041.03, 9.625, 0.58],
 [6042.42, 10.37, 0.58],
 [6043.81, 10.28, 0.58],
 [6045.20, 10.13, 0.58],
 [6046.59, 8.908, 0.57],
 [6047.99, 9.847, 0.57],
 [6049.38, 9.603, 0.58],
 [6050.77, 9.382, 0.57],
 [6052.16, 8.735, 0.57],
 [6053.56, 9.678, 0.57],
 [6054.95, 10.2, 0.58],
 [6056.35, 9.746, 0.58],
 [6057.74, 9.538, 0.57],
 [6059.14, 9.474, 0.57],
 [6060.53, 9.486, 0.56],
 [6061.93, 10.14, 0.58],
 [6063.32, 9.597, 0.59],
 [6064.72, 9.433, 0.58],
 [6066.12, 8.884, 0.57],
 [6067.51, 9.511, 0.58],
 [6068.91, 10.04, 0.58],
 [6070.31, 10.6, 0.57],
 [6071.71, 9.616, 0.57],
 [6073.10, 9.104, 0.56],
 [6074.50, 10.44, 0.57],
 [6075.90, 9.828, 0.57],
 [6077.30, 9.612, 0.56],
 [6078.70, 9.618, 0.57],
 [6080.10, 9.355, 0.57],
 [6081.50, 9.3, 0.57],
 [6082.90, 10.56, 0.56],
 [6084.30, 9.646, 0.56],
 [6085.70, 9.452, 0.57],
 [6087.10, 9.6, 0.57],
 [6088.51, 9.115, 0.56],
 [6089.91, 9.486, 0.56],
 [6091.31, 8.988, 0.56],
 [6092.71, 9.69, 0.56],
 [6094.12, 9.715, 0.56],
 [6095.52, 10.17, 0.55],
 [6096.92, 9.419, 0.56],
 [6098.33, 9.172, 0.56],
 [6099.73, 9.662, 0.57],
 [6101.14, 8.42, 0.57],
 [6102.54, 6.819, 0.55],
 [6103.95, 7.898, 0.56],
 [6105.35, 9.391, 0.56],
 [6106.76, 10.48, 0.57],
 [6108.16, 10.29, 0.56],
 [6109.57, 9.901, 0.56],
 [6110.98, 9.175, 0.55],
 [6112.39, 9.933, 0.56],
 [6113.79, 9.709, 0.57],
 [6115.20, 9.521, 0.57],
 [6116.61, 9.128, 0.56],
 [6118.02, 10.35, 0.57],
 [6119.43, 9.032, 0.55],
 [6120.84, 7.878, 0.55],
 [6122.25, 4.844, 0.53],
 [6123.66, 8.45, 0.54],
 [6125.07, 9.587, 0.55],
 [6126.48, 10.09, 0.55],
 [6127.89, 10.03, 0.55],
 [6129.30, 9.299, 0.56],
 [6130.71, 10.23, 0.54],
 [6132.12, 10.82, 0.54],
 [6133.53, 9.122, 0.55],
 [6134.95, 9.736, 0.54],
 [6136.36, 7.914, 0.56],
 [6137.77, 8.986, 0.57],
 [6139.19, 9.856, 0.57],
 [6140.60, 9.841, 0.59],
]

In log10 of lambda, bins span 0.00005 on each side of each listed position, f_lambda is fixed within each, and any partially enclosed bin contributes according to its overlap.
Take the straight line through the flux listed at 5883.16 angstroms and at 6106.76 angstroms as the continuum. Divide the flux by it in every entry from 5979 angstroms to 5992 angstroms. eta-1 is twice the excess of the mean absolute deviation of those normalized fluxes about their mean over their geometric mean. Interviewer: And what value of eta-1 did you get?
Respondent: -1.82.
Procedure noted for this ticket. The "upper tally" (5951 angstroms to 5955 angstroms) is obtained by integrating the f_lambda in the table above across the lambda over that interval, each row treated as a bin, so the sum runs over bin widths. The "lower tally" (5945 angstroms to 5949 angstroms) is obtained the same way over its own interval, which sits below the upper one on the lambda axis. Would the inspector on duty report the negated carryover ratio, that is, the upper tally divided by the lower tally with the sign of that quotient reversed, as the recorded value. -1.0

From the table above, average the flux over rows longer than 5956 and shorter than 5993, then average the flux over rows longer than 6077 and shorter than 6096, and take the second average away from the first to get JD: -0.9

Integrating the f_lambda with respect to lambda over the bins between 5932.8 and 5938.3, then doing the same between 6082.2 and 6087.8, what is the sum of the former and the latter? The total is 101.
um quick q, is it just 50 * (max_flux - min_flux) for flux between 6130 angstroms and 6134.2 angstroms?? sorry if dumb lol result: 85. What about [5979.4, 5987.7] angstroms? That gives 55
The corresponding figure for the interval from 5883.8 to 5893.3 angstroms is 277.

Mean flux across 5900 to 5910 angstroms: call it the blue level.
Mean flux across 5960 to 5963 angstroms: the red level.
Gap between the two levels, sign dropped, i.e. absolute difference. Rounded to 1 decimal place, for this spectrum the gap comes 1.4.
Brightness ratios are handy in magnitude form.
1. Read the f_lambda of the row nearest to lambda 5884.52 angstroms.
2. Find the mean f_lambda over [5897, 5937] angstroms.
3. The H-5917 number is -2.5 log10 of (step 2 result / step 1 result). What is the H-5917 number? -0.13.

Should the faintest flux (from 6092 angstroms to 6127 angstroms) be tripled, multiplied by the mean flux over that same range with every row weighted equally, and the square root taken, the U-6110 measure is 11.5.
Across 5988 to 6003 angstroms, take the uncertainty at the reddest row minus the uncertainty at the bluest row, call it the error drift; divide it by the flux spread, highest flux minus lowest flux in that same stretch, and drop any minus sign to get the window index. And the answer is 0.015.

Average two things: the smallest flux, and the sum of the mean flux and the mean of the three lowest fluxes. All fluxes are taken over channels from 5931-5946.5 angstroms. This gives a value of 12.3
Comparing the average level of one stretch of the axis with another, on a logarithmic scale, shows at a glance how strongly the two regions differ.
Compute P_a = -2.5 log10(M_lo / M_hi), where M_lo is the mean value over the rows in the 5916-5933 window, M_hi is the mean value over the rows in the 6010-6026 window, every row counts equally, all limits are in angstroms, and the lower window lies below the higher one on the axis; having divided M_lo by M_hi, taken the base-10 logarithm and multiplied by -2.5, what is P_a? 0.113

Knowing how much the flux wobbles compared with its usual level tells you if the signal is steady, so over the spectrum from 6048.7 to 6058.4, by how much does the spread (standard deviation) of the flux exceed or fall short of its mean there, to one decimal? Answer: -9.1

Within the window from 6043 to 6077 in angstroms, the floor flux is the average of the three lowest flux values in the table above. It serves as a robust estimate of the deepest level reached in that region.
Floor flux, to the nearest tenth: 8.8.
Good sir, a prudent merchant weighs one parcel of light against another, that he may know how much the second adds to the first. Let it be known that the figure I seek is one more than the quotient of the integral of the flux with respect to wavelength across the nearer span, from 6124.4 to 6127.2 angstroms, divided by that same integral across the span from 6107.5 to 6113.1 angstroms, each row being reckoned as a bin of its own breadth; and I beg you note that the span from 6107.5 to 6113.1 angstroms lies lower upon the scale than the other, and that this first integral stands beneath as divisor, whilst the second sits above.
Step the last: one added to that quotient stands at 1.50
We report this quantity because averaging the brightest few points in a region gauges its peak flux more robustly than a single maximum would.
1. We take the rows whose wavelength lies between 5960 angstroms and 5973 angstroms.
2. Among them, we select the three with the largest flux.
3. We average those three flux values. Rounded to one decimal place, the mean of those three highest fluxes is 9.3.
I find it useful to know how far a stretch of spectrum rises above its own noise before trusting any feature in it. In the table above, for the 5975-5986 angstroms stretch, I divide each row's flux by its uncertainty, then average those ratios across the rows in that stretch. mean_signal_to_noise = 13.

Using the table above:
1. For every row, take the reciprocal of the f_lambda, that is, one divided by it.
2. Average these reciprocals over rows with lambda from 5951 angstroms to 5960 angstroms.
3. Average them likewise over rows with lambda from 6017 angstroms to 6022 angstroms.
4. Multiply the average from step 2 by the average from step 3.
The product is 0.014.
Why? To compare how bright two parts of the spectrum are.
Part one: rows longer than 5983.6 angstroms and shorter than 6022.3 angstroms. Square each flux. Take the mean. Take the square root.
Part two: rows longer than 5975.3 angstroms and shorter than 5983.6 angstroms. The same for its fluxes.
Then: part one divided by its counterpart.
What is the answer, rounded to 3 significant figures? 1.06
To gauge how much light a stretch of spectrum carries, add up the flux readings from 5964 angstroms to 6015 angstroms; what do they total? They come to 327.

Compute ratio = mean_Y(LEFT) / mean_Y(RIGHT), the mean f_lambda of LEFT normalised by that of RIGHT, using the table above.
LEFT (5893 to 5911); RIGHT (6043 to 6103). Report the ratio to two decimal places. 0.66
